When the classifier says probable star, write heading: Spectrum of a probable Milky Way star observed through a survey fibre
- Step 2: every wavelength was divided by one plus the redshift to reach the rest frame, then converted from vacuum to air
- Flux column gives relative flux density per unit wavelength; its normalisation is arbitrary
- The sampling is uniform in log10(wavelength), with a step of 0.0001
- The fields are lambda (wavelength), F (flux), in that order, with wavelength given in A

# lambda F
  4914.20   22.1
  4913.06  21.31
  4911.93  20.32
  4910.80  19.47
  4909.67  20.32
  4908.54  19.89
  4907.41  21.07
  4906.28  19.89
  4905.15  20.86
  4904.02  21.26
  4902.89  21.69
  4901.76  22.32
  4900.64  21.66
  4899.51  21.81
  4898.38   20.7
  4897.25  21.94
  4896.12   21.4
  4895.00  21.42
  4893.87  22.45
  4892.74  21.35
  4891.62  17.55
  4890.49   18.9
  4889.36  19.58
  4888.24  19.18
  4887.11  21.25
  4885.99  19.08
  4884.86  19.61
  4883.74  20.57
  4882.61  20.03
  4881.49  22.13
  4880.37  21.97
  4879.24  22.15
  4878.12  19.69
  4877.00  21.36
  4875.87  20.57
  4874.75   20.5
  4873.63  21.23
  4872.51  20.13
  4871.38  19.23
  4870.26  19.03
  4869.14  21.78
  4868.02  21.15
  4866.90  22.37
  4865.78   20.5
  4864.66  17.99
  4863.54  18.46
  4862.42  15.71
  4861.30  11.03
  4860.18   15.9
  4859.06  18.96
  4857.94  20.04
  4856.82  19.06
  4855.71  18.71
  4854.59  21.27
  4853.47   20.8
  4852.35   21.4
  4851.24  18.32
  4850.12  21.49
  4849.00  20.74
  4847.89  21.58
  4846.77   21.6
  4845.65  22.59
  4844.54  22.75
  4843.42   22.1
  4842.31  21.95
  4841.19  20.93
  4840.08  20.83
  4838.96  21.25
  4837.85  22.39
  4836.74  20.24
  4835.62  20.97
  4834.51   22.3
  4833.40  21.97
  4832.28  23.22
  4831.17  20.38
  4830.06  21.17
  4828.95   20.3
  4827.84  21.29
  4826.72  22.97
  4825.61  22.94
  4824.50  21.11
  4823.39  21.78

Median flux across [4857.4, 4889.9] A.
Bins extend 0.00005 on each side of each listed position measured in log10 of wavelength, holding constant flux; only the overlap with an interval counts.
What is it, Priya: 20.0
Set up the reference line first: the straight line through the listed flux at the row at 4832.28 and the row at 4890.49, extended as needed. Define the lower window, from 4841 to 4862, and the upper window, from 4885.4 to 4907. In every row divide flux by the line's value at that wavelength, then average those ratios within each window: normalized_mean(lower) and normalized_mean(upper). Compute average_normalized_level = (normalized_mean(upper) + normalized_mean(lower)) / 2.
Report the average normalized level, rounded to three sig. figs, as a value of 1.02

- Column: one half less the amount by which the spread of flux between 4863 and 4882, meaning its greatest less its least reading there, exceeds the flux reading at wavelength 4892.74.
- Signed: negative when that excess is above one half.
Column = 17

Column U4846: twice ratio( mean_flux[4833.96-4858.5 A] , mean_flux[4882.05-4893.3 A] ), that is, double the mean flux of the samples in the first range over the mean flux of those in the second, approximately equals 2.14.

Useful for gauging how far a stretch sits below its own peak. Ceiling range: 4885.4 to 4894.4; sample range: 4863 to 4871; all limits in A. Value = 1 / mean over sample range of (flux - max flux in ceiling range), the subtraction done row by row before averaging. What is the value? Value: -0.44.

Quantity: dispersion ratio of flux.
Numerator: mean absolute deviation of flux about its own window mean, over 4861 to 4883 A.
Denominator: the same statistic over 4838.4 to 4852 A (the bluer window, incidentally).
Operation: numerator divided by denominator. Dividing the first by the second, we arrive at 2.30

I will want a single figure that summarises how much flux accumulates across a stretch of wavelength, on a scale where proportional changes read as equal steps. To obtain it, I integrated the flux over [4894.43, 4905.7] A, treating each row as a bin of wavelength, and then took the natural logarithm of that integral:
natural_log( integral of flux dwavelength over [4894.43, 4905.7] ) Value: 5.49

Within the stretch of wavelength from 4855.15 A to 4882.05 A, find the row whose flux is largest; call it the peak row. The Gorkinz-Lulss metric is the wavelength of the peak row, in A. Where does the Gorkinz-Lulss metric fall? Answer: 4866.90 A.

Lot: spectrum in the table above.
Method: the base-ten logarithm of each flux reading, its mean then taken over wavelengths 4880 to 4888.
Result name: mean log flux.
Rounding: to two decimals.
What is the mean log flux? 1.31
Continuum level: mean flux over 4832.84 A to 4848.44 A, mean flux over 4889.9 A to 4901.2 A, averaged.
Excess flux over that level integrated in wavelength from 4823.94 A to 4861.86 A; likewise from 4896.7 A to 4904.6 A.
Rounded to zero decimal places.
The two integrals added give -19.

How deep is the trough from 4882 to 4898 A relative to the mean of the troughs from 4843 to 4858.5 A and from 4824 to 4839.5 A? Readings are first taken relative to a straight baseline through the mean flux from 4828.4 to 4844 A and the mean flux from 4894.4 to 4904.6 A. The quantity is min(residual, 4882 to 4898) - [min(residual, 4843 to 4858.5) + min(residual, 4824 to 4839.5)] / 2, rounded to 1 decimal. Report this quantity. -1.8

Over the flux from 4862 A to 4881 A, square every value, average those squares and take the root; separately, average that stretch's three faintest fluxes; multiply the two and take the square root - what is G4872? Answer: 18.8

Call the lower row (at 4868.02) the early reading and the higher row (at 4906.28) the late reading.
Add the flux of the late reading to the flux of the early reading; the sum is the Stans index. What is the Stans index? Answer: 41.0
